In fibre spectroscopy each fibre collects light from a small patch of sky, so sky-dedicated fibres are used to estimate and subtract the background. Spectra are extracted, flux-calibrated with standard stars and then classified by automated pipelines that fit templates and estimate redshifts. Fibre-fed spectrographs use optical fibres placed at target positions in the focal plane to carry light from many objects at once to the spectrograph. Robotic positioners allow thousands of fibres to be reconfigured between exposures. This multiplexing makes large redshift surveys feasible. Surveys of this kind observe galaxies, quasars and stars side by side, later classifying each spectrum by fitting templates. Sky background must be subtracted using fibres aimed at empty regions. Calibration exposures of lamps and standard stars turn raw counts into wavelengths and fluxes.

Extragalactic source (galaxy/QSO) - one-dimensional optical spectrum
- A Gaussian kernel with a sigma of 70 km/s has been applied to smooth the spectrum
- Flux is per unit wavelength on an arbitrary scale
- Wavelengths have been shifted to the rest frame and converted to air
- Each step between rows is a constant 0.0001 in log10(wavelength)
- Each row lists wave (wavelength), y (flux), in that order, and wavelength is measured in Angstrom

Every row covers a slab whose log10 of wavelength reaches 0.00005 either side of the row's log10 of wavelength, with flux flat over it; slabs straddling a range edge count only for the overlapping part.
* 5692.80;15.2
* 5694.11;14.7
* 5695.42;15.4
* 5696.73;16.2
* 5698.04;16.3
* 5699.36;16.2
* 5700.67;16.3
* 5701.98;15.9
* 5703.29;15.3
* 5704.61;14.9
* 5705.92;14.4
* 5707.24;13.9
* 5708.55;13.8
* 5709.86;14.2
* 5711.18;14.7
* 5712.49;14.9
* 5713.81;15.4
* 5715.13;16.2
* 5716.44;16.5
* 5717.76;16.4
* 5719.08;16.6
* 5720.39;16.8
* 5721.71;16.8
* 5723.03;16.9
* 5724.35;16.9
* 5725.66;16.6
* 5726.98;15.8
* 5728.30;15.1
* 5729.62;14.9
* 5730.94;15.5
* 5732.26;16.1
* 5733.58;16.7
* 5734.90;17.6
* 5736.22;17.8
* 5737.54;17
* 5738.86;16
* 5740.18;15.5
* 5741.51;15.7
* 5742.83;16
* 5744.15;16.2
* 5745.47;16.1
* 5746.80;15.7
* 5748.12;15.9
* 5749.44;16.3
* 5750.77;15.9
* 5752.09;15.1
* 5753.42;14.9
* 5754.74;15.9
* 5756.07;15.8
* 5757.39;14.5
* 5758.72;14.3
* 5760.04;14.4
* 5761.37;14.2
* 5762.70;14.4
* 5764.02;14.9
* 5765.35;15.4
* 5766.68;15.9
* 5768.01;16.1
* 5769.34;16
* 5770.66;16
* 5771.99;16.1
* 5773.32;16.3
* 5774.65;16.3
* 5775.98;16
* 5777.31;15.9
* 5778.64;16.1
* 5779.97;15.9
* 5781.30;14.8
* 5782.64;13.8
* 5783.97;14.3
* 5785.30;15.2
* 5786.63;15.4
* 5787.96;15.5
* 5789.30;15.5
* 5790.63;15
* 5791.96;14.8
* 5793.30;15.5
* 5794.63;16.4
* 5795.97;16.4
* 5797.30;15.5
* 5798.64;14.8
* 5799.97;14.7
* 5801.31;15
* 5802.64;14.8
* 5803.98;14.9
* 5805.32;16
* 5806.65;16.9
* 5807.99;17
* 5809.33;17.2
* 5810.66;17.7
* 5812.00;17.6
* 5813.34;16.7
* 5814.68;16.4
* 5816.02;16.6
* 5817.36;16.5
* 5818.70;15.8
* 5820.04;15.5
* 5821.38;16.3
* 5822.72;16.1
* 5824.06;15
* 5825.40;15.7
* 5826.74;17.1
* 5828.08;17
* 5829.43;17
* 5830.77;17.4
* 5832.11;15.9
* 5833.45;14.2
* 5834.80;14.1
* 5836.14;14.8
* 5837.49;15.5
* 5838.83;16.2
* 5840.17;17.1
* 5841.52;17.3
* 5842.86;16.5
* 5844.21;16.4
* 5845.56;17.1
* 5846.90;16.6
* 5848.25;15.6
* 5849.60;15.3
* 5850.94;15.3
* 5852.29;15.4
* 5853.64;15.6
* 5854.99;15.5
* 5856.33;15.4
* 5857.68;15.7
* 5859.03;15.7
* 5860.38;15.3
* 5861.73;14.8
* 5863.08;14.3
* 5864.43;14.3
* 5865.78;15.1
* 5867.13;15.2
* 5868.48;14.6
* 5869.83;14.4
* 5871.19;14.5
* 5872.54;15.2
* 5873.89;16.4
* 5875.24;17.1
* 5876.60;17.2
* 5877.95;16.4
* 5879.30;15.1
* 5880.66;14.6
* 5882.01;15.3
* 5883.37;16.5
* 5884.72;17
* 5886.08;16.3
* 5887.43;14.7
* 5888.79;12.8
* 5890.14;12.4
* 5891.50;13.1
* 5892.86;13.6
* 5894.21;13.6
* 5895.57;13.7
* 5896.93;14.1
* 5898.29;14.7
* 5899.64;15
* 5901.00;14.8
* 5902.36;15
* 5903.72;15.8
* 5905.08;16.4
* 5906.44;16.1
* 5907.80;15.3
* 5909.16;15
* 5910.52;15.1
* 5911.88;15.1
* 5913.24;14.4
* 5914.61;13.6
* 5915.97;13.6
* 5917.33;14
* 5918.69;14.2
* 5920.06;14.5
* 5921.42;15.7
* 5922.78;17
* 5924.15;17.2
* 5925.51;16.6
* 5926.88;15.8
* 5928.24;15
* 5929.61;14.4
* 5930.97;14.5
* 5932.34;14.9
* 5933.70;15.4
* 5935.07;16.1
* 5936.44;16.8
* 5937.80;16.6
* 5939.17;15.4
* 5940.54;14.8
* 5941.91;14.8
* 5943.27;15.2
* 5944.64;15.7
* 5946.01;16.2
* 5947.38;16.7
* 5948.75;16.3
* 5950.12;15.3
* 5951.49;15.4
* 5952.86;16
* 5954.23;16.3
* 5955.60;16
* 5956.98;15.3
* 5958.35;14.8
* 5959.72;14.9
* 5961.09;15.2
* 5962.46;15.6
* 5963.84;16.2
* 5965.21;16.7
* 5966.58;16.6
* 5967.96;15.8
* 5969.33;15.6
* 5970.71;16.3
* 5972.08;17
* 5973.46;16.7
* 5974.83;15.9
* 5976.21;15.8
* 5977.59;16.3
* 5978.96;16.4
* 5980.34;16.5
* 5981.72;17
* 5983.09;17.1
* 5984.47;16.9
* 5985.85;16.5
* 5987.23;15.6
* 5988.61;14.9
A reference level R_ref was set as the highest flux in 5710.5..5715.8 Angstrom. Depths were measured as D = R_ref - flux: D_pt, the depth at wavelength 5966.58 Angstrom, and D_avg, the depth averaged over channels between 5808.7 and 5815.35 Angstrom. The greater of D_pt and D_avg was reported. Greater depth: -0.4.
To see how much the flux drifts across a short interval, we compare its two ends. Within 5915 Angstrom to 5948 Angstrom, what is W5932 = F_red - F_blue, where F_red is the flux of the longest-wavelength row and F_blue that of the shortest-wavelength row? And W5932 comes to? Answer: 3.1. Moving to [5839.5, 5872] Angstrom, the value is -2.6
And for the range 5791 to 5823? 1.3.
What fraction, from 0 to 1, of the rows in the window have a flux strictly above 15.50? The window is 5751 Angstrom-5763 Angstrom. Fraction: 0.2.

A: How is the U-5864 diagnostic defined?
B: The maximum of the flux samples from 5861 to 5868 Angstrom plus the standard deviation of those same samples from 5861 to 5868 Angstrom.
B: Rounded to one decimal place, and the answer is 15.6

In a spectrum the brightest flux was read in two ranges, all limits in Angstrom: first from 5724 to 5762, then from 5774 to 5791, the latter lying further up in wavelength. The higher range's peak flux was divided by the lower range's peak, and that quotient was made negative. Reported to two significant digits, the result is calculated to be -0.92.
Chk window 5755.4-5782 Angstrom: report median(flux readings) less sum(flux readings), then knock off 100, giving -393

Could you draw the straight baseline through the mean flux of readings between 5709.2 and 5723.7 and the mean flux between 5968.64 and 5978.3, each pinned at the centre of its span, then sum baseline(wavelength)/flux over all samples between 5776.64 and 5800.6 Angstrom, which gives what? 18.9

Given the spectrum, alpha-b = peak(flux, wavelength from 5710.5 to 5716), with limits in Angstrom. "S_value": 16.2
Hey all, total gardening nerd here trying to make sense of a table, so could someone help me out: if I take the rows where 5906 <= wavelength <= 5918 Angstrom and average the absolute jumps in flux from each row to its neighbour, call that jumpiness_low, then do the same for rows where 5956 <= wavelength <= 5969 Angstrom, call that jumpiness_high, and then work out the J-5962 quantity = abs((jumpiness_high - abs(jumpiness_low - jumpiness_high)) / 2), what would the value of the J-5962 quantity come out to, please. 0.19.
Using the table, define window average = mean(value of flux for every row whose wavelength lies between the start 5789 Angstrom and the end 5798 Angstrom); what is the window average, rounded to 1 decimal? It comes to 15.6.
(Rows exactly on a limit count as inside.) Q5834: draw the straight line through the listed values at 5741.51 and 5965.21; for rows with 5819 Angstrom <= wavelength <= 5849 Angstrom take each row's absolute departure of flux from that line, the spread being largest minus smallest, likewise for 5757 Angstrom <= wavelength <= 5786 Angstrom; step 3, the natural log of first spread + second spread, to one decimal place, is 1.4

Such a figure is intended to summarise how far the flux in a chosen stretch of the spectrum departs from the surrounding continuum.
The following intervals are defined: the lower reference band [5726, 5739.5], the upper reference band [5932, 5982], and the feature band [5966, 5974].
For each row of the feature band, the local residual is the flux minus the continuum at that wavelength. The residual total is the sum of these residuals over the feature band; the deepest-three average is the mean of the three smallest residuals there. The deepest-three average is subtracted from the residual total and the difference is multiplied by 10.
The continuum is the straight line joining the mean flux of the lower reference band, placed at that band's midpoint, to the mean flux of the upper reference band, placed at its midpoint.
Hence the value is 27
